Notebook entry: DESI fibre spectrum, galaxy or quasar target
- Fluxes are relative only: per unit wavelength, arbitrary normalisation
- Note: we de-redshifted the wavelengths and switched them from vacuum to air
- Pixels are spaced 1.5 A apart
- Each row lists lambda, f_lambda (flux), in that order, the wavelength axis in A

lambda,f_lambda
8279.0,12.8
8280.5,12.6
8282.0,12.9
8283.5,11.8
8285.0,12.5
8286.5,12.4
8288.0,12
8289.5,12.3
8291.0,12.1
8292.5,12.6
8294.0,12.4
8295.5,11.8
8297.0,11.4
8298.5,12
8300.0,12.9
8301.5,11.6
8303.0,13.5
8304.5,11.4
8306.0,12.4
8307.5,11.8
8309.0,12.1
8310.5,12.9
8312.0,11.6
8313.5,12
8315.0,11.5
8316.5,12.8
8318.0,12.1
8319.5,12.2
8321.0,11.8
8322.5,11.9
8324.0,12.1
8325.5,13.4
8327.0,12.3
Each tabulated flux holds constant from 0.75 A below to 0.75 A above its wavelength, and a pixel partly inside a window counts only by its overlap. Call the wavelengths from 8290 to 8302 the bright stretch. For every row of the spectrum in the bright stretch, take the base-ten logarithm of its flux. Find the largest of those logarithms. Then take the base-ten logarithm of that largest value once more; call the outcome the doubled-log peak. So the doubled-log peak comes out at 0.046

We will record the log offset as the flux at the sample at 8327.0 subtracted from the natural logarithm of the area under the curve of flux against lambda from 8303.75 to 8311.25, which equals -7.79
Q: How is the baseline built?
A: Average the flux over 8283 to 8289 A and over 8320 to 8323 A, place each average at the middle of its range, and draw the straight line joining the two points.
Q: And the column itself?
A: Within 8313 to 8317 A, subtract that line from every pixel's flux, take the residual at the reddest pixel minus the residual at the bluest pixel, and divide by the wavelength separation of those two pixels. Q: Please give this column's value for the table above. 0.28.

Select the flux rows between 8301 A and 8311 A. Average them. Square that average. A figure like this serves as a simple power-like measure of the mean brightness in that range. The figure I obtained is 150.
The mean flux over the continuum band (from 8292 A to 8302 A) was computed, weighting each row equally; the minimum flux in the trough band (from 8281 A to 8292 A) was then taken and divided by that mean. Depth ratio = 0.975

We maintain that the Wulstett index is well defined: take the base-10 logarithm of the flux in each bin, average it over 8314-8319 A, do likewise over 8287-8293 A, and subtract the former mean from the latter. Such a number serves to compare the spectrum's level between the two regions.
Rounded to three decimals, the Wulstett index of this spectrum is 0.004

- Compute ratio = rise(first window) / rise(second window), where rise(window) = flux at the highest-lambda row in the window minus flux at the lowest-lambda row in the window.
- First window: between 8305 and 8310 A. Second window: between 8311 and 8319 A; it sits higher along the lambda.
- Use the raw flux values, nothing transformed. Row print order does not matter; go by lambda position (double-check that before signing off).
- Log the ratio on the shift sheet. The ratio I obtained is -0.6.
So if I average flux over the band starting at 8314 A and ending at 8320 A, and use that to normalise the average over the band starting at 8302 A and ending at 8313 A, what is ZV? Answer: 1.01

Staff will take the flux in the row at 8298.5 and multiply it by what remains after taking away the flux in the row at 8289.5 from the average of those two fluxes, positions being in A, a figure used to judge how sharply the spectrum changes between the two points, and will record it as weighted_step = -1.8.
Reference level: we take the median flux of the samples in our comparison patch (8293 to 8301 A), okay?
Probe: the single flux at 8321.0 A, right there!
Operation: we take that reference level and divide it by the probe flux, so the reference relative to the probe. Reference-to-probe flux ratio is 1.02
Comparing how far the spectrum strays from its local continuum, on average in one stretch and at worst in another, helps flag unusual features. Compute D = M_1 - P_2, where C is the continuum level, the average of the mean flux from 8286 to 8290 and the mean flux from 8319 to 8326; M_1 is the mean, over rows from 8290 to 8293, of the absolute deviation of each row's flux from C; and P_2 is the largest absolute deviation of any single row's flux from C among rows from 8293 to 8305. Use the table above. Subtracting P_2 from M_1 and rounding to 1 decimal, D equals -1.0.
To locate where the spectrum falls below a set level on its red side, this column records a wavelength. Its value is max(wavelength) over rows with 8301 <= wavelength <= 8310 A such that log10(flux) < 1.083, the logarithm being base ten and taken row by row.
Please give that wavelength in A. 8309.0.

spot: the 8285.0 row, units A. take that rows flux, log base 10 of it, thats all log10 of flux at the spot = 1.10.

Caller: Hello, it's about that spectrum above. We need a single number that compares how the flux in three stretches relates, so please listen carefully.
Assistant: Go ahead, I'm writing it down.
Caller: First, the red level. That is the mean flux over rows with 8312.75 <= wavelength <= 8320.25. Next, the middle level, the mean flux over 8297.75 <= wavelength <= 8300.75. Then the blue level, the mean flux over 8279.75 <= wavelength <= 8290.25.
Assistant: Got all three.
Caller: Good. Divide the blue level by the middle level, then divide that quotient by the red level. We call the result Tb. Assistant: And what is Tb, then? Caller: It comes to 0.0819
